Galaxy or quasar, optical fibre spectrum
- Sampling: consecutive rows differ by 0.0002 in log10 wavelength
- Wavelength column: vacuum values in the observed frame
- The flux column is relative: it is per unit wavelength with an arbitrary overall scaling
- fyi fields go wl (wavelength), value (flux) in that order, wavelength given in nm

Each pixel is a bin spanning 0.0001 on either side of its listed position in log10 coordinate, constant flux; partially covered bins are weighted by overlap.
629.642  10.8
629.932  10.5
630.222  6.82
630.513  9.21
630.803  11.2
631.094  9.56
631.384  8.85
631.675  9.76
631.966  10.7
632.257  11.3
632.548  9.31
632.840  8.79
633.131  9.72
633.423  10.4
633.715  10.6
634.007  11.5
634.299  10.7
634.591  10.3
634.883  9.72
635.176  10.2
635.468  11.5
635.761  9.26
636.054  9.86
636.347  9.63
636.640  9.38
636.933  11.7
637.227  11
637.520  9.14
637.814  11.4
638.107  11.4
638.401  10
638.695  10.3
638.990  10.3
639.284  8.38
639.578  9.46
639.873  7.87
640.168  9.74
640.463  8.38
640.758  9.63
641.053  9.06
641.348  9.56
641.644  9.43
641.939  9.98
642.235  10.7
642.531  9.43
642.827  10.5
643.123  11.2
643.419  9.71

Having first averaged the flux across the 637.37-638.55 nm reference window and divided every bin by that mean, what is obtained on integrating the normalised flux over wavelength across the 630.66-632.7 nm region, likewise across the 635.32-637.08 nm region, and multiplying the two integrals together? 3.4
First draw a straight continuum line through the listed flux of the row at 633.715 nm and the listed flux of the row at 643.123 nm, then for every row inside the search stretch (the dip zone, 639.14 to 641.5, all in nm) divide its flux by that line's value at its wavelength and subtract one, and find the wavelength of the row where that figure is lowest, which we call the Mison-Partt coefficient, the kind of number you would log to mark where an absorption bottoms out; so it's 639.873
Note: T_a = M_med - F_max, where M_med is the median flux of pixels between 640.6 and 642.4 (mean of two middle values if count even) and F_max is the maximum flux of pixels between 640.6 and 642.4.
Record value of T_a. -1.1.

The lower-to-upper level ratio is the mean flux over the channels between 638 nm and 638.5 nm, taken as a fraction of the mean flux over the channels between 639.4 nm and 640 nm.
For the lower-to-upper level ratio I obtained 1.23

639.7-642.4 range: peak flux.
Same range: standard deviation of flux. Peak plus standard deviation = 11.5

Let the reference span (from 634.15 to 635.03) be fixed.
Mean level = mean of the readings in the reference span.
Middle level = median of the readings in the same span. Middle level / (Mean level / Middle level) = 10.4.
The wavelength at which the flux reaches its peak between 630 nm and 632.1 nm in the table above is 630.803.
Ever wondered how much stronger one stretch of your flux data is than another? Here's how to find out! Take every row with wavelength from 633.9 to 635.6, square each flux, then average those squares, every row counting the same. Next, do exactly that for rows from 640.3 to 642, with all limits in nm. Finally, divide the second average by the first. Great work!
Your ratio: 0.77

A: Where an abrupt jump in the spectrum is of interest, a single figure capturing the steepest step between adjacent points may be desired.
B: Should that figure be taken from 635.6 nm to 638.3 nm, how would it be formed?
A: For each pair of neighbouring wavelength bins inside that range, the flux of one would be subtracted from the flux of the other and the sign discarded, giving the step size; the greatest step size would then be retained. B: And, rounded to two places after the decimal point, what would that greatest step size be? 2.32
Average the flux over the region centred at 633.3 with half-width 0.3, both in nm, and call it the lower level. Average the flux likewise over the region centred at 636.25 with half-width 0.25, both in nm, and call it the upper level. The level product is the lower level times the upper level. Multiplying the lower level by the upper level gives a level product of 98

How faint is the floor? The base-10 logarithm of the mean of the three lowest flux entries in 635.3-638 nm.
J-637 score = 0.967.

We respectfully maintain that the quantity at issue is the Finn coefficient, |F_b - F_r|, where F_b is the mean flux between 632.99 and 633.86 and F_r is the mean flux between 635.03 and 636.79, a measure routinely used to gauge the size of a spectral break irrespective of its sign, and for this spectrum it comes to 0.3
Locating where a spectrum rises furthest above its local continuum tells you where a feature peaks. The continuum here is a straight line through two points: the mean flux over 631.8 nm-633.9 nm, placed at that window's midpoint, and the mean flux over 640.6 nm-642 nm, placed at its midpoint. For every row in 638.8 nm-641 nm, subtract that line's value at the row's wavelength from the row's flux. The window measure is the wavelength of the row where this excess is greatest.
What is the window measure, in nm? 638.990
